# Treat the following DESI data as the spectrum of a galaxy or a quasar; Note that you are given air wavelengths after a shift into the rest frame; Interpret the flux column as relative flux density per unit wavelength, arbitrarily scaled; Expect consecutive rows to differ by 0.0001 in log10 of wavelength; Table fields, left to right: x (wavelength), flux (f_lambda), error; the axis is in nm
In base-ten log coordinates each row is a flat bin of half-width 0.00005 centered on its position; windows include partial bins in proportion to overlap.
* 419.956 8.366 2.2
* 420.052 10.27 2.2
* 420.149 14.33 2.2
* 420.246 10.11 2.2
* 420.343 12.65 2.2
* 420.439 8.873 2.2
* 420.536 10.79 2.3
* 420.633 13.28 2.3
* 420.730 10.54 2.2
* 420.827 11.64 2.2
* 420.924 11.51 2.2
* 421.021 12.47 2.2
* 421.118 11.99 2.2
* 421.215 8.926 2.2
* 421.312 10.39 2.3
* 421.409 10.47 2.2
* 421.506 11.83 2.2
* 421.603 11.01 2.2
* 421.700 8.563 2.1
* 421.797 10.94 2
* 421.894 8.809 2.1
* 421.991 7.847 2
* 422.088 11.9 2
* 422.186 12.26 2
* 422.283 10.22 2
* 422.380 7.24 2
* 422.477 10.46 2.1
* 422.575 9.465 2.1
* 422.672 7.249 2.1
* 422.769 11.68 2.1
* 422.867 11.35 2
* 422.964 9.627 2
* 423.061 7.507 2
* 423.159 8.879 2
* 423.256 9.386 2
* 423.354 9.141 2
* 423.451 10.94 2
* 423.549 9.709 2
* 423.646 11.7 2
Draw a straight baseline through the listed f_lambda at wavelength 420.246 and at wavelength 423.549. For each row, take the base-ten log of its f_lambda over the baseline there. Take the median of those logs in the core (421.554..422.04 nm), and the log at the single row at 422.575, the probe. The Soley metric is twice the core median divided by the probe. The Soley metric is 6.3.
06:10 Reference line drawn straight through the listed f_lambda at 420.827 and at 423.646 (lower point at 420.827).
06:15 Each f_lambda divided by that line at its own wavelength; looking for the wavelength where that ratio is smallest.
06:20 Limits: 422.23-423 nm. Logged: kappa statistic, 422.380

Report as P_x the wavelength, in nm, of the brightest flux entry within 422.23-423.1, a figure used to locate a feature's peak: 422.769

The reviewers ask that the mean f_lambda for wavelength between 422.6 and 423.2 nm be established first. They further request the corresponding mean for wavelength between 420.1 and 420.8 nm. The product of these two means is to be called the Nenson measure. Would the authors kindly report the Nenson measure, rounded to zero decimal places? 108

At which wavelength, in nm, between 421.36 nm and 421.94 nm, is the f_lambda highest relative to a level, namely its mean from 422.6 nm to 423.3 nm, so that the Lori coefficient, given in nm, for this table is 421.506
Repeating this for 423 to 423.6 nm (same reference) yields 423.451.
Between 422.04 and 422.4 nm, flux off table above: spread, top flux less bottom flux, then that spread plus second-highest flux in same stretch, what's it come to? 16.9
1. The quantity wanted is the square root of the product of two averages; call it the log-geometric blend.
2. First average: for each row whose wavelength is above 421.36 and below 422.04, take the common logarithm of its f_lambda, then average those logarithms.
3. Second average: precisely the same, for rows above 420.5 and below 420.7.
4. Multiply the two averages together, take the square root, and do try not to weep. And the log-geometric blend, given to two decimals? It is 1.03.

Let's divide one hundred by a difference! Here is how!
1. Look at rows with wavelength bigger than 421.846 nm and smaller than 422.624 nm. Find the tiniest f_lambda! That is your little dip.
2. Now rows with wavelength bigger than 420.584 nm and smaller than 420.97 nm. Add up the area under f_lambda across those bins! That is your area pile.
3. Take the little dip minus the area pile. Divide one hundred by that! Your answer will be 37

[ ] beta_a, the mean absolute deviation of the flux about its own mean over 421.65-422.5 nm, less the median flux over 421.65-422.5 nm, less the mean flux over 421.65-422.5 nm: -18.5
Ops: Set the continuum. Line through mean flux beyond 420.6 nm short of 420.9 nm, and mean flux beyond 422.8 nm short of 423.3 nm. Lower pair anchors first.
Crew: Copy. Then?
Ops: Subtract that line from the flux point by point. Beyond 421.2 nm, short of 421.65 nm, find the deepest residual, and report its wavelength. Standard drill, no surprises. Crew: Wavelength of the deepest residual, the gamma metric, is 421.215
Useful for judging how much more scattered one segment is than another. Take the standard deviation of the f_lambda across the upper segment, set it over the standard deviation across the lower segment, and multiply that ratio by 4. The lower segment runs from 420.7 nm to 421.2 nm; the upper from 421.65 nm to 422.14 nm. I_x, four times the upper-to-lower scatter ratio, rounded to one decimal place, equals 9.6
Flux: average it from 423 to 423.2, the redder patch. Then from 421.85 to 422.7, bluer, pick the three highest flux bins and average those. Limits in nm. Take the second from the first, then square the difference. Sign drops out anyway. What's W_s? 11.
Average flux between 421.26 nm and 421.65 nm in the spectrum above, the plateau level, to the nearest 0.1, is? 10.9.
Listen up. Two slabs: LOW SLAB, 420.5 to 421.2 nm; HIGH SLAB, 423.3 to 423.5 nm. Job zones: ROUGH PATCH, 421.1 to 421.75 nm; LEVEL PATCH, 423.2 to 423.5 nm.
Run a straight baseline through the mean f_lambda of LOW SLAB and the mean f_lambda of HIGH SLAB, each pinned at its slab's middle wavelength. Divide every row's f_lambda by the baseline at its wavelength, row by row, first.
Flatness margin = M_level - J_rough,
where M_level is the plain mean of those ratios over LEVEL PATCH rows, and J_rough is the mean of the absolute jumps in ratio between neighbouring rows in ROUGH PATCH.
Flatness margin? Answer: 0.84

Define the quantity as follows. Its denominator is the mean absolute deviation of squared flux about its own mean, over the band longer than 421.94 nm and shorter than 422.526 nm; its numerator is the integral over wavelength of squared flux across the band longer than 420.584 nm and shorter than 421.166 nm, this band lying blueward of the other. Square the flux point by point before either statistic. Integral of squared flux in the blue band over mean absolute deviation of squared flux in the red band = 2.7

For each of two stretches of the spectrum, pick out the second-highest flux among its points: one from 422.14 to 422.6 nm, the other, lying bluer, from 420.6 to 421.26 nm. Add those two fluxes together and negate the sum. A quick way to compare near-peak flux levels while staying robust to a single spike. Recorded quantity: -22.9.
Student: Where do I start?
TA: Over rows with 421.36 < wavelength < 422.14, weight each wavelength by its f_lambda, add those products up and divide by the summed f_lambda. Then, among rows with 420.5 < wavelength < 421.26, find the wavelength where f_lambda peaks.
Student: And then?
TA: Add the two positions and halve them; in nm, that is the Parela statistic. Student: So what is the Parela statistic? 421.19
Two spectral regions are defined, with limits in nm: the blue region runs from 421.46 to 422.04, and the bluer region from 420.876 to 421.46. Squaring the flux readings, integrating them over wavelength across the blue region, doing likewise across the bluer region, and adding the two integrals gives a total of 128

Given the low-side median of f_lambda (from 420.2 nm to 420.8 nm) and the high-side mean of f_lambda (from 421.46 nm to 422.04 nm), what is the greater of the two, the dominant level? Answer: 10.7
